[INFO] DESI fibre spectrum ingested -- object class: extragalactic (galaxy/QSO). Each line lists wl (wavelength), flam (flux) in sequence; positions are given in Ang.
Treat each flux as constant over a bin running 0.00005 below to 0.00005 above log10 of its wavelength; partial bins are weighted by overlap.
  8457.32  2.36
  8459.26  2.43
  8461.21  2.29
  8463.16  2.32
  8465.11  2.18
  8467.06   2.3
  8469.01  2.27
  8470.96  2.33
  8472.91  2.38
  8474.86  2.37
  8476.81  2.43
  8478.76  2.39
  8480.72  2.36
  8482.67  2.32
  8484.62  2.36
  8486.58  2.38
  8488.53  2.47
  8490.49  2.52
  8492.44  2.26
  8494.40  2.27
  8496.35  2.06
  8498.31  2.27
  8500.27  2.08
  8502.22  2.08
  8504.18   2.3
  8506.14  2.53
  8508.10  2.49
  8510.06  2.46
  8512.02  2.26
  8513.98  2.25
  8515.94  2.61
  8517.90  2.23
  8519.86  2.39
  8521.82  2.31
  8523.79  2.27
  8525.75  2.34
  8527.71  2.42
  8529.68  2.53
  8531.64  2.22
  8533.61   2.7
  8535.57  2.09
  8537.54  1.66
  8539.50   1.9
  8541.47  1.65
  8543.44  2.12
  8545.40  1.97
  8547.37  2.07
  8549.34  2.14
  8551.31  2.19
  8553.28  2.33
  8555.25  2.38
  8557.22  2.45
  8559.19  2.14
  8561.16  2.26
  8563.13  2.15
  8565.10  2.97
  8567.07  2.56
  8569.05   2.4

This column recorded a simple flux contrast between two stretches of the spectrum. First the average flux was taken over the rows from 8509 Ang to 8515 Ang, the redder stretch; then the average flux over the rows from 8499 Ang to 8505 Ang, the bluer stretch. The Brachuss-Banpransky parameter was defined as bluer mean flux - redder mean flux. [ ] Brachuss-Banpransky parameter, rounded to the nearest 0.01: -0.17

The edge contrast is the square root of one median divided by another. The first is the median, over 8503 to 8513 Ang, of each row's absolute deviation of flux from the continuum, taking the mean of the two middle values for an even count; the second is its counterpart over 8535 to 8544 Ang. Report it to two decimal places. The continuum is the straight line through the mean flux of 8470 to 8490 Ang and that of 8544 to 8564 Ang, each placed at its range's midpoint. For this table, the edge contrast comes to 0.66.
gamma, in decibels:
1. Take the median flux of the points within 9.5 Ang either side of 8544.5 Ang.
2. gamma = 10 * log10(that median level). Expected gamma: 3.18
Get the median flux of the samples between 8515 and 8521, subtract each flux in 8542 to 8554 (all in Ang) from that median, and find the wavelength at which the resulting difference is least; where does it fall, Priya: 8553.28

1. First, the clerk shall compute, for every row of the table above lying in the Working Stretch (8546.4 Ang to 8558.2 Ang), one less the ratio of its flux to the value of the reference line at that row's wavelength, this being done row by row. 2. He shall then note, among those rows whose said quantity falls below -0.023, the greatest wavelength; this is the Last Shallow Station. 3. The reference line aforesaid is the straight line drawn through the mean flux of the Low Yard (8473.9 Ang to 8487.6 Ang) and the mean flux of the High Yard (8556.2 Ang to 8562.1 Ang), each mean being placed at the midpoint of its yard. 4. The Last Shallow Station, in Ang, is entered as 8557.22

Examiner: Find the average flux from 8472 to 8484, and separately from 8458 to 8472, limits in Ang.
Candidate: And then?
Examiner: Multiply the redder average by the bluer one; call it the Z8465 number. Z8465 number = 5.47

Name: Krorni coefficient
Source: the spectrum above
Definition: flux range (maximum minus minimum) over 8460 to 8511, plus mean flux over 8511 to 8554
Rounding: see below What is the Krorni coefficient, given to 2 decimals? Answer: 2.68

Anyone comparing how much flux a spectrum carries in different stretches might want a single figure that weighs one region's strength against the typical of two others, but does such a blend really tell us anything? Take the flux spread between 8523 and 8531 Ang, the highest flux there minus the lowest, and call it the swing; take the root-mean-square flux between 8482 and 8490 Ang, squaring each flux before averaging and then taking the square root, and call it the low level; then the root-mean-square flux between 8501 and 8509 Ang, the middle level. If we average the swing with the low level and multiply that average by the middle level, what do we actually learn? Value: 3.1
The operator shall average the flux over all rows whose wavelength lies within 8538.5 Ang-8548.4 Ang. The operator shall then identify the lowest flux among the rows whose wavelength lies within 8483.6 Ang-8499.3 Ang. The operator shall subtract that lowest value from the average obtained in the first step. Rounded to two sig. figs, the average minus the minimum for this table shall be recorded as -0.12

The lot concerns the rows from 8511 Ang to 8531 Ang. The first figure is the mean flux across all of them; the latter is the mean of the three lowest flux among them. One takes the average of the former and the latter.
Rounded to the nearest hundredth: 2.30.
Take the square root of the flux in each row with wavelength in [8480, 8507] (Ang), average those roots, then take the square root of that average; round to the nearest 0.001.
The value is 1.232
